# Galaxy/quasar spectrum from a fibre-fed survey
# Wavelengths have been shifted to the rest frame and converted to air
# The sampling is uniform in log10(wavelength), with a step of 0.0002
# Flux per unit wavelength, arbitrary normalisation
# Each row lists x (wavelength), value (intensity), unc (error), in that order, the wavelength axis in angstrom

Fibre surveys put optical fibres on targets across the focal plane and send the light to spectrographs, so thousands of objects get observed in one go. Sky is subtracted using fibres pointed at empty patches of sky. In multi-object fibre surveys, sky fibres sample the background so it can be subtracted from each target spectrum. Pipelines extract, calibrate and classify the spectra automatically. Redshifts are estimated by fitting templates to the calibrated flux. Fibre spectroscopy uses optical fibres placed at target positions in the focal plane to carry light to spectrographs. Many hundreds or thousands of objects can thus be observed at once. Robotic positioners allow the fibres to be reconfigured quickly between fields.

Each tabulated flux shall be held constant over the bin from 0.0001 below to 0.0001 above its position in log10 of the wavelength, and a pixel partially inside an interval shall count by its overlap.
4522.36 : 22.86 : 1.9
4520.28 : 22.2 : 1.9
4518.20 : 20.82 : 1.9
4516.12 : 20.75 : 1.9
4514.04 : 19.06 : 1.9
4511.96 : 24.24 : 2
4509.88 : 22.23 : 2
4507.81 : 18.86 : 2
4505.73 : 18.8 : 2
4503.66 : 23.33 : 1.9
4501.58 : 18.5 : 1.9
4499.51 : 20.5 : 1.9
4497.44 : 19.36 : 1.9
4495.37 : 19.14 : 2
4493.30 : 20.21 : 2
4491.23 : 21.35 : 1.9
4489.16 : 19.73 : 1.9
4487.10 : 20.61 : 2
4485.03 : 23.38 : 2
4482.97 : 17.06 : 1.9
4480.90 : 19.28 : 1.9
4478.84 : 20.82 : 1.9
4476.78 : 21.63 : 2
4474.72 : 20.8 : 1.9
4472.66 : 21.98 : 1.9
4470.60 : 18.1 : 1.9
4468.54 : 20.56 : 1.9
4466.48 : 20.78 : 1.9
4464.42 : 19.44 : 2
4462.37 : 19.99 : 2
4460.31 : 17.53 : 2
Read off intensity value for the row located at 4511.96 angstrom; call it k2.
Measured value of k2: 24.24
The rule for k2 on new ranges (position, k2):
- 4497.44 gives 19.36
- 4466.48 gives 20.78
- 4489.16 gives 19.73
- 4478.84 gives 20.82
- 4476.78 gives 21.63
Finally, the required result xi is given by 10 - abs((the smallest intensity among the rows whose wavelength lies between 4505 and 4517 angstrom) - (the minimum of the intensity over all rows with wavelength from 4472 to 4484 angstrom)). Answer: 8.26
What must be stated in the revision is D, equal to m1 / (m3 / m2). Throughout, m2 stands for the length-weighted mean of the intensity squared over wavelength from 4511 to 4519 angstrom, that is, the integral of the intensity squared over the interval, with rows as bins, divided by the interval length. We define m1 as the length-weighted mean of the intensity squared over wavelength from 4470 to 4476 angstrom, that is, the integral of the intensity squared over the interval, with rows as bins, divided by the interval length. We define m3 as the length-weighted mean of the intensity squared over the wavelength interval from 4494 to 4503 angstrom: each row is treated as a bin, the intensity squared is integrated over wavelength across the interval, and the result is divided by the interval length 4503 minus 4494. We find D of 499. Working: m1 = 423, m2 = 453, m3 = 384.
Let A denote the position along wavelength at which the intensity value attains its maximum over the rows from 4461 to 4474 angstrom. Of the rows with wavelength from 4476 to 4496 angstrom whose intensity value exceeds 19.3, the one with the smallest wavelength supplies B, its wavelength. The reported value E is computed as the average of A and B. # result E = 4474.7 angstrom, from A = 4472.66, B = 4476.78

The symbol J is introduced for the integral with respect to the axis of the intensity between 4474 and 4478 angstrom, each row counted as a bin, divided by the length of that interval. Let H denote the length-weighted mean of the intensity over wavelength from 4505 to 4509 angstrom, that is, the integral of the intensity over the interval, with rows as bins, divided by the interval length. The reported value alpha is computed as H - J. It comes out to -2.3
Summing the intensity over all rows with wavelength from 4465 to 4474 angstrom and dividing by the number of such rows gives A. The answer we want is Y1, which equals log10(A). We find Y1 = 1.31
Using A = 20.4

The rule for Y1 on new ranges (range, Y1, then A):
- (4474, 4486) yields 1.31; 20.5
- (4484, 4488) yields 1.34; 22.0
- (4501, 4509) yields 1.30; 19.9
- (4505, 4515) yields 1.31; 20.6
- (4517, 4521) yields 1.33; 21.5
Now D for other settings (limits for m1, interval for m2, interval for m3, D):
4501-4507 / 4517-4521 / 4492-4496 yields 486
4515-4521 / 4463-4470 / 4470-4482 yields 431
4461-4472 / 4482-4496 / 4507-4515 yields 357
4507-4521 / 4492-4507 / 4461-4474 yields 448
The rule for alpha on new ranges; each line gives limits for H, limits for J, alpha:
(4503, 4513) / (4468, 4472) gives 2.0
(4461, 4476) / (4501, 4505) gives -0.8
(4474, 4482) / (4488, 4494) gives 0.1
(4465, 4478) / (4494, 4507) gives 0.7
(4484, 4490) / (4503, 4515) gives 0.3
